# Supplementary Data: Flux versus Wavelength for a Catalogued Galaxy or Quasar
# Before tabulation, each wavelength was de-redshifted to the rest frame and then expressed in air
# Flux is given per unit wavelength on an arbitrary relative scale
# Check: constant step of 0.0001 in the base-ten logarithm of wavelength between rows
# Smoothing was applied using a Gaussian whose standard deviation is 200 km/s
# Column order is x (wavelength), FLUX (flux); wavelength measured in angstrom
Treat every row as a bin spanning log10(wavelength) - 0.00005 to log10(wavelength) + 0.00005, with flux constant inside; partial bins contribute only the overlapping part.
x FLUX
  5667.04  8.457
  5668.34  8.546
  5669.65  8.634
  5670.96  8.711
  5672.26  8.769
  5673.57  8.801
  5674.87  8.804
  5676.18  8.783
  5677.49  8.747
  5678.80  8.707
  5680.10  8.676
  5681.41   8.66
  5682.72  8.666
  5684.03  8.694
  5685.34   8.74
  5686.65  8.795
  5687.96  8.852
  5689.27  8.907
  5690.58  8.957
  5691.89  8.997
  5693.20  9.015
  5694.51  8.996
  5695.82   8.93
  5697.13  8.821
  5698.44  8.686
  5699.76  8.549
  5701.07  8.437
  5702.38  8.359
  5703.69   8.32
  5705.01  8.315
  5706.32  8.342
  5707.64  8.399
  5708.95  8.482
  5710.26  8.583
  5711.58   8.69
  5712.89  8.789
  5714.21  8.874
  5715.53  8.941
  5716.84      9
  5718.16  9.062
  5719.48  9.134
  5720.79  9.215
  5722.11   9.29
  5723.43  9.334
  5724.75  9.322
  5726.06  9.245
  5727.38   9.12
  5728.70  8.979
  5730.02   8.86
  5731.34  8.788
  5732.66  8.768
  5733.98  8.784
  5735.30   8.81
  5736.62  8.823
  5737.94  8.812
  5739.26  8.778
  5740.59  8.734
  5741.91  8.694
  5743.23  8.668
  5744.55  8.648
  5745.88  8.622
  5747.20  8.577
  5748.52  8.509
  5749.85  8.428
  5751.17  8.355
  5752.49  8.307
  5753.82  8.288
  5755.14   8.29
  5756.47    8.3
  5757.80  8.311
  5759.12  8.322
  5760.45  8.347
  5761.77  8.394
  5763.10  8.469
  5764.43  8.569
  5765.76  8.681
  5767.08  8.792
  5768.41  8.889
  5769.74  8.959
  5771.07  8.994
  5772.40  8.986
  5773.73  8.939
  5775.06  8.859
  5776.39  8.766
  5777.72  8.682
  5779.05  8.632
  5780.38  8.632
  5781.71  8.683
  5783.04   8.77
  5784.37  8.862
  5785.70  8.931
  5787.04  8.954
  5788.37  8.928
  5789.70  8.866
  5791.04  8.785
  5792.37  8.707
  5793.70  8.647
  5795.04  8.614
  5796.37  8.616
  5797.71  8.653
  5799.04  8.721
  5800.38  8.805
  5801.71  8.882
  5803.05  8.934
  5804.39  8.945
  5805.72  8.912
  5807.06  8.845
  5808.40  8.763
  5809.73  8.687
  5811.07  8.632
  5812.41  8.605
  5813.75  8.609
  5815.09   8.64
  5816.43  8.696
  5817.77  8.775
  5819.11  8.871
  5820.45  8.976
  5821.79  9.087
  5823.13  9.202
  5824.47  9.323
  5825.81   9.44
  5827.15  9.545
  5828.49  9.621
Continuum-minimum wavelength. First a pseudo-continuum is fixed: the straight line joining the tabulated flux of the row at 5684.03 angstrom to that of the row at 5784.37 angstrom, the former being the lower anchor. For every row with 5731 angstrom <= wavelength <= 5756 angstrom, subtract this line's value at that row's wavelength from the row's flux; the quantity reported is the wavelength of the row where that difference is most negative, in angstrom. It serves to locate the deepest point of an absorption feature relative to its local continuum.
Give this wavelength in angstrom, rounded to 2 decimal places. 5755.14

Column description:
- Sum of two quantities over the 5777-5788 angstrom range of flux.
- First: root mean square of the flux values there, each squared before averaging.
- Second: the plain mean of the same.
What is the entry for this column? 17.5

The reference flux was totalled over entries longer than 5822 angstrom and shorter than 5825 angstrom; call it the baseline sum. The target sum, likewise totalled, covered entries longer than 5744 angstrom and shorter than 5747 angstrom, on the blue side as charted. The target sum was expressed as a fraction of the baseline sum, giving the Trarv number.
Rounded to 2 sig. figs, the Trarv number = 0.93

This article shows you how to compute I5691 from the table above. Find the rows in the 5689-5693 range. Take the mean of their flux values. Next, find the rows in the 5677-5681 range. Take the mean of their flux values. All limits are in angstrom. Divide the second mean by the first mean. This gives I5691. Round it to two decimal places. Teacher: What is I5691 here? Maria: 0.97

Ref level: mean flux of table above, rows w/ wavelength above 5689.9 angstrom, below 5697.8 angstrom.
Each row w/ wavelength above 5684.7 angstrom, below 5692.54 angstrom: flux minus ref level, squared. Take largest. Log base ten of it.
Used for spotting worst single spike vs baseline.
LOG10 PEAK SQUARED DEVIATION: -1.3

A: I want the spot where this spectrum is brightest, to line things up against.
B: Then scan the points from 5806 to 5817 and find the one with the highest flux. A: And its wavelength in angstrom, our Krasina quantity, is 5807.06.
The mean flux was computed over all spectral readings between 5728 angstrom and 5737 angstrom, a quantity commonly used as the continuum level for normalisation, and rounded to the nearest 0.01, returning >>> 8.83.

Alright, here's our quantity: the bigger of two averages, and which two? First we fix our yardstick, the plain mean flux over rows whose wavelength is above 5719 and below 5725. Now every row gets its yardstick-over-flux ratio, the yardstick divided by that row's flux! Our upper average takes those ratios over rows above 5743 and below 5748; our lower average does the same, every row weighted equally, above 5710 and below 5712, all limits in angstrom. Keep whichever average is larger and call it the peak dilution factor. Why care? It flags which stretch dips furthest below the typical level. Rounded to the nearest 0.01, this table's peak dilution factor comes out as 1.07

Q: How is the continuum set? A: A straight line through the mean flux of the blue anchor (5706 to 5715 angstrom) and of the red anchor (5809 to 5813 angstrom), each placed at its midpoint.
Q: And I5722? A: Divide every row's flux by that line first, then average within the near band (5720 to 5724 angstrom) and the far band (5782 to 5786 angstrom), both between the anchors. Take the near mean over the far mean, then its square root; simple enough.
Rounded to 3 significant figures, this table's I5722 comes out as 1.03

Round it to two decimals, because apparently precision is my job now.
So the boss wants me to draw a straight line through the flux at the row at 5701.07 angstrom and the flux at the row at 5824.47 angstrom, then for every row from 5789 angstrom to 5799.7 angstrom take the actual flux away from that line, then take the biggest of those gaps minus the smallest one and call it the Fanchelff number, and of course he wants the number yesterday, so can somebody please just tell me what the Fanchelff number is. 0.30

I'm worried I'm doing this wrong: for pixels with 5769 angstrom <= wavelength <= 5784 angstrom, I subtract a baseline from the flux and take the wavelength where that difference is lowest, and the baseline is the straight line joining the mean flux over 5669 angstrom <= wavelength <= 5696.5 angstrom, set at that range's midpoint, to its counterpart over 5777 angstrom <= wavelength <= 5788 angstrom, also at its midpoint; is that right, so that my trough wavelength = 5779.05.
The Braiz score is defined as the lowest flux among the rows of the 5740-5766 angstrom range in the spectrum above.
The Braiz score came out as 8.288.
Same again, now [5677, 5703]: 8.359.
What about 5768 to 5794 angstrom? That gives 8.632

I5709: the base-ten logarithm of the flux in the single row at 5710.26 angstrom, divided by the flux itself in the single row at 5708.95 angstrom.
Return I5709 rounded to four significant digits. 0.1101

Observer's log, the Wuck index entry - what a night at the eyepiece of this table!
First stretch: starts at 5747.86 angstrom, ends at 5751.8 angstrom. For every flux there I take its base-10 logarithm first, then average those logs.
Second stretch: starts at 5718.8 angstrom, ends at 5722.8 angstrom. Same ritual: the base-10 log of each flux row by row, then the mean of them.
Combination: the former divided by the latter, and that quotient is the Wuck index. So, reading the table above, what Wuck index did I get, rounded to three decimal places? 0.960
